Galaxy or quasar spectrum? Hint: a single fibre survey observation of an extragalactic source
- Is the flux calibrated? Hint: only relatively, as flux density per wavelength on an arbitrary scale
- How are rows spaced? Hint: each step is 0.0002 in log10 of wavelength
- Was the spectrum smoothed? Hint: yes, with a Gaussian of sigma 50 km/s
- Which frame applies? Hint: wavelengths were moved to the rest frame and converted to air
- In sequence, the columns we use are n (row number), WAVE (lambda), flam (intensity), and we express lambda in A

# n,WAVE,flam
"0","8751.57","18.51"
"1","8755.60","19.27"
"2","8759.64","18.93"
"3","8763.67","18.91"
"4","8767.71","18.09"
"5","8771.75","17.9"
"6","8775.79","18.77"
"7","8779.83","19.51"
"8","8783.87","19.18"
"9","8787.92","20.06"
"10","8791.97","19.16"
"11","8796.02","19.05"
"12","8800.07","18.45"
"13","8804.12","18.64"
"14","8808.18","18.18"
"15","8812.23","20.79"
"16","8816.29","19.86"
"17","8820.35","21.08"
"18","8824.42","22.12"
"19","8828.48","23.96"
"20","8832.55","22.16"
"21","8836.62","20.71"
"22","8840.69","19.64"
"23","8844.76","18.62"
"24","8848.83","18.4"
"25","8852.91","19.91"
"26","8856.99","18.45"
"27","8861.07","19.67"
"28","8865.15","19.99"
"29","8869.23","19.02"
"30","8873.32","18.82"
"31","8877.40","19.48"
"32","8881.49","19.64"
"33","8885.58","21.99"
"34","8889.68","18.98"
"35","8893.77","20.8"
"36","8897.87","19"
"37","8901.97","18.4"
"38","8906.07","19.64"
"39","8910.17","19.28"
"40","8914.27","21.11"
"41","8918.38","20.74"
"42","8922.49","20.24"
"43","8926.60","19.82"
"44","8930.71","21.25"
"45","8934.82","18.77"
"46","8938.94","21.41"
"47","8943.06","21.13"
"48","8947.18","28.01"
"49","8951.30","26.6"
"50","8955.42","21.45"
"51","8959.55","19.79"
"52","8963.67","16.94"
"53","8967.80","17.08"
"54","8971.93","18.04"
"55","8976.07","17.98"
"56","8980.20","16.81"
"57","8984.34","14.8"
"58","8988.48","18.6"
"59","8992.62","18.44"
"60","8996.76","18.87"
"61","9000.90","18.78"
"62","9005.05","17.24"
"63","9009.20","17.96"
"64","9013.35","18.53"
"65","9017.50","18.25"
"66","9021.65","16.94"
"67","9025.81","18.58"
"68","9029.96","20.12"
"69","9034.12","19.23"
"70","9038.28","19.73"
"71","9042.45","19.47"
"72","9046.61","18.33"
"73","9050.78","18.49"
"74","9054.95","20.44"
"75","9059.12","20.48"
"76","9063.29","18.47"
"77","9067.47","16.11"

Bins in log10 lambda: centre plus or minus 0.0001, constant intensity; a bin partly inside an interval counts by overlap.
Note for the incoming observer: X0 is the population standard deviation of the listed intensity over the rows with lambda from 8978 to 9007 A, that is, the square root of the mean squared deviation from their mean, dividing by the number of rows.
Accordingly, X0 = 1.38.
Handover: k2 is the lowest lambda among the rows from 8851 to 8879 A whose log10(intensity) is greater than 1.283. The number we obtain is 8852.91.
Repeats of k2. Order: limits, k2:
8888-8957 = 8893.77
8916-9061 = 8918.38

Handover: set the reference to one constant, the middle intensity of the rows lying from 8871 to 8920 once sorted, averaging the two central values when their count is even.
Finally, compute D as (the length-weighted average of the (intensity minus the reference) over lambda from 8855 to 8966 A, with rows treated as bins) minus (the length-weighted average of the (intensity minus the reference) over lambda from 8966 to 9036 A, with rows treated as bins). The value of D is 2.4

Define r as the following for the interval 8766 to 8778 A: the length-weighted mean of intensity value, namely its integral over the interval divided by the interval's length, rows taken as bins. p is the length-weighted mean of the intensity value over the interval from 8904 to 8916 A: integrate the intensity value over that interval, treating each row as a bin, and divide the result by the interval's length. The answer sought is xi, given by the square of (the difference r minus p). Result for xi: 2.9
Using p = 20.0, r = 18.3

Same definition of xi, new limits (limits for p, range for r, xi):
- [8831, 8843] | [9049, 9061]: 0.8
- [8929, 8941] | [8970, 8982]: 8.0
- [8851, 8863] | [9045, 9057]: 0.1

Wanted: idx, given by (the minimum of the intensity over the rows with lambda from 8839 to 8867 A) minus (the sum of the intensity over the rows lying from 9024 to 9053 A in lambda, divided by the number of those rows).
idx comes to -0.7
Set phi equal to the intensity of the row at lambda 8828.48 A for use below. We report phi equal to 23.96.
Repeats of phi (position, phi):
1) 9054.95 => 20.44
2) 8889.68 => 18.98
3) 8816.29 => 19.86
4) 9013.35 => 18.53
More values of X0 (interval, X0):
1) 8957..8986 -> 1.41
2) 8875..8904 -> 1.15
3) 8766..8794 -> 0.71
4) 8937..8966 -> 3.56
